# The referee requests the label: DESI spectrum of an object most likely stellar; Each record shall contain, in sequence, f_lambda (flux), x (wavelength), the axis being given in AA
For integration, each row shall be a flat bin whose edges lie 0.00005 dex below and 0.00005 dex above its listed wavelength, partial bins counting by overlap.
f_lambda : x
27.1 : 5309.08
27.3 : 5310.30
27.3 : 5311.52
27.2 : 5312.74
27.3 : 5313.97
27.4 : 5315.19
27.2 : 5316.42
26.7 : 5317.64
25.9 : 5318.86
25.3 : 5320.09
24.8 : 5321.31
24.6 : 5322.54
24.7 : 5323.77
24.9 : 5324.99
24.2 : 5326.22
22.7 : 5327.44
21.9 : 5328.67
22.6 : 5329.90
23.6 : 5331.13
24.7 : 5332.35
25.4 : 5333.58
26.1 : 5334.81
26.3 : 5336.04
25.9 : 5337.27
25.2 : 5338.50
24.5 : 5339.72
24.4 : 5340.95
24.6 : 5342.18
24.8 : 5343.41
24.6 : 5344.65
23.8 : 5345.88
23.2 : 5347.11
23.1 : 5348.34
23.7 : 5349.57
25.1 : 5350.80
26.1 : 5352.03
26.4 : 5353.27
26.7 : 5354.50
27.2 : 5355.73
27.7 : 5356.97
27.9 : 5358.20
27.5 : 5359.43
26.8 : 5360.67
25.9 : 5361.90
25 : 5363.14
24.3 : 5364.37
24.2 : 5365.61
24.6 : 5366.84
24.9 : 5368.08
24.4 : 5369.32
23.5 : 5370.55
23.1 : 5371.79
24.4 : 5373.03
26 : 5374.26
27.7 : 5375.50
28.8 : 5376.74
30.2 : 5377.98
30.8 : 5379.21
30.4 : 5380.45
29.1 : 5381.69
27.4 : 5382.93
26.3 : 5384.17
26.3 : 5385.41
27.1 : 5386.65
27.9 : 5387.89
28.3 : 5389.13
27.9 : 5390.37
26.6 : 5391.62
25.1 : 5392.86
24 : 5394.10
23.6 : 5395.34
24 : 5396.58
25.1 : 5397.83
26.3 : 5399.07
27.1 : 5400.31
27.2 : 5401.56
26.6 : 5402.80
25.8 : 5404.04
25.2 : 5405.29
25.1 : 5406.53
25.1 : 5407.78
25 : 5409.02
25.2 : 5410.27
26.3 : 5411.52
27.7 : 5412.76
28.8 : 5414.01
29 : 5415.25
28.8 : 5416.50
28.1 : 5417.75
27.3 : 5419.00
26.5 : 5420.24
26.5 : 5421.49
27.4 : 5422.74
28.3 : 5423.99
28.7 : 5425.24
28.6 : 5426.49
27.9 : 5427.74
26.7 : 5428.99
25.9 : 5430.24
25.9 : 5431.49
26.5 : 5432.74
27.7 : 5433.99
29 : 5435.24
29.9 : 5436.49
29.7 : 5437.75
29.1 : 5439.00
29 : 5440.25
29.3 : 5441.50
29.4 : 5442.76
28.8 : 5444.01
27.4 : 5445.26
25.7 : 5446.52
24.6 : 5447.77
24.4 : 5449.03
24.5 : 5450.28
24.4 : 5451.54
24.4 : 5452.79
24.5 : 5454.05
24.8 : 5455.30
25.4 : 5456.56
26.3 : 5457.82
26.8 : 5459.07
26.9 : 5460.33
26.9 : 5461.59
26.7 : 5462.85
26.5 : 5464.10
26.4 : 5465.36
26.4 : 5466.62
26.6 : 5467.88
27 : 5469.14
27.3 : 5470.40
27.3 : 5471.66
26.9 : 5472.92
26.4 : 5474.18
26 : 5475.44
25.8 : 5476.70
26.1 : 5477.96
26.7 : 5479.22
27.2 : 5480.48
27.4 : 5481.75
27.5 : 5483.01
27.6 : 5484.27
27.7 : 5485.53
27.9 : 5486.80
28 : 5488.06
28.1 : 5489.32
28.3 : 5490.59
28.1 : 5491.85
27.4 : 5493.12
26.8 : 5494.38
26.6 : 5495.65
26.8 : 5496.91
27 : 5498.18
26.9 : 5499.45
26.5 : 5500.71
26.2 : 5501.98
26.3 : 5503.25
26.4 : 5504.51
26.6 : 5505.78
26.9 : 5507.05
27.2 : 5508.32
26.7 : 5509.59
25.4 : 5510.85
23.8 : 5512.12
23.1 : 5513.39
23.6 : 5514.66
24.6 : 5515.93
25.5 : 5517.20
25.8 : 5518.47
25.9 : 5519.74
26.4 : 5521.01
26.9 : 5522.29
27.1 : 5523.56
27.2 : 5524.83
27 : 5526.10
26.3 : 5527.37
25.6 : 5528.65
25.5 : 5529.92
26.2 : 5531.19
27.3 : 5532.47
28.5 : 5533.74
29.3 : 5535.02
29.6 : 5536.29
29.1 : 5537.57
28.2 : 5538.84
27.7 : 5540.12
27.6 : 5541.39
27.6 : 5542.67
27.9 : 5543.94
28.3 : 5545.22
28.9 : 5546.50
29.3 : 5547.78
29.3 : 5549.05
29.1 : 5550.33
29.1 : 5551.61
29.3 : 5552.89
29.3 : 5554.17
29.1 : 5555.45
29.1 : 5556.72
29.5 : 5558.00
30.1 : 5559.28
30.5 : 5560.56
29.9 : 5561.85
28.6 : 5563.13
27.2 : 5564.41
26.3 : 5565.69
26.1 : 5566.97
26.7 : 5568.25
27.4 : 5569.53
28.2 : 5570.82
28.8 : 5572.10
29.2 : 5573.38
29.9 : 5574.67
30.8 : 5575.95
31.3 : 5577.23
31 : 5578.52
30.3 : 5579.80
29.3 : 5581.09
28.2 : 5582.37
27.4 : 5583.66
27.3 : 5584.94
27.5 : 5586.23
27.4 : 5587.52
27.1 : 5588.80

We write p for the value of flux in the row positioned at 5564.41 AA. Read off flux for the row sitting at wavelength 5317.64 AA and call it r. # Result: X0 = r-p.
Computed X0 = -0.5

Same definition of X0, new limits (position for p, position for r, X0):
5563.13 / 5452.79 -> -4.2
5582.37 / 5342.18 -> -3.6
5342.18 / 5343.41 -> 0.2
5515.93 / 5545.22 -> 3.7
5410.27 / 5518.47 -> 0.6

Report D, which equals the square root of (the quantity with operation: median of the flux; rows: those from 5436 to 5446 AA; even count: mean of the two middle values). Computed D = 5.40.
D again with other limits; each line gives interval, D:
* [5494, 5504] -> 5.17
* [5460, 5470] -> 5.16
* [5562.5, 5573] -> 5.22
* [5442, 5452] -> 5.01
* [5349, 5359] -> 5.15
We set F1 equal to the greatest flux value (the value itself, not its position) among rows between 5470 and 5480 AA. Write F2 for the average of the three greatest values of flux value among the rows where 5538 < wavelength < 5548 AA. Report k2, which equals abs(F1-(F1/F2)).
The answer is 26.4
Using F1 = 27.3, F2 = 28.8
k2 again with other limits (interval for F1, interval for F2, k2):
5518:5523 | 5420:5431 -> 26.0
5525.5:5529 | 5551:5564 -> 26.1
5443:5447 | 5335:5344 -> 27.7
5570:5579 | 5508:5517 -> 30.1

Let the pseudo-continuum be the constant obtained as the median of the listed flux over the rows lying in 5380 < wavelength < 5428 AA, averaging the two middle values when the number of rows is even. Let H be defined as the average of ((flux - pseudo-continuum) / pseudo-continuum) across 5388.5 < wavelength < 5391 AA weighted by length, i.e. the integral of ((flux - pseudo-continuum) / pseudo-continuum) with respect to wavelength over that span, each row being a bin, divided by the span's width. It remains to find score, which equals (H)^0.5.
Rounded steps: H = 0.04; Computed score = 0.19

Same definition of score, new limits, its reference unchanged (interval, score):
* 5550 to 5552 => 0.27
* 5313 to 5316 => 0.09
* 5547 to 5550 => 0.28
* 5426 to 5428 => 0.21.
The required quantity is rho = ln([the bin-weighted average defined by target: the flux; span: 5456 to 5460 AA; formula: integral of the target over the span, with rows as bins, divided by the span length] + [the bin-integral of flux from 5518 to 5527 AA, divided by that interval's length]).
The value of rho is 3.97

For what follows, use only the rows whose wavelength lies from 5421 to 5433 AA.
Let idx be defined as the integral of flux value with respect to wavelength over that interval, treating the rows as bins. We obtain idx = 327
